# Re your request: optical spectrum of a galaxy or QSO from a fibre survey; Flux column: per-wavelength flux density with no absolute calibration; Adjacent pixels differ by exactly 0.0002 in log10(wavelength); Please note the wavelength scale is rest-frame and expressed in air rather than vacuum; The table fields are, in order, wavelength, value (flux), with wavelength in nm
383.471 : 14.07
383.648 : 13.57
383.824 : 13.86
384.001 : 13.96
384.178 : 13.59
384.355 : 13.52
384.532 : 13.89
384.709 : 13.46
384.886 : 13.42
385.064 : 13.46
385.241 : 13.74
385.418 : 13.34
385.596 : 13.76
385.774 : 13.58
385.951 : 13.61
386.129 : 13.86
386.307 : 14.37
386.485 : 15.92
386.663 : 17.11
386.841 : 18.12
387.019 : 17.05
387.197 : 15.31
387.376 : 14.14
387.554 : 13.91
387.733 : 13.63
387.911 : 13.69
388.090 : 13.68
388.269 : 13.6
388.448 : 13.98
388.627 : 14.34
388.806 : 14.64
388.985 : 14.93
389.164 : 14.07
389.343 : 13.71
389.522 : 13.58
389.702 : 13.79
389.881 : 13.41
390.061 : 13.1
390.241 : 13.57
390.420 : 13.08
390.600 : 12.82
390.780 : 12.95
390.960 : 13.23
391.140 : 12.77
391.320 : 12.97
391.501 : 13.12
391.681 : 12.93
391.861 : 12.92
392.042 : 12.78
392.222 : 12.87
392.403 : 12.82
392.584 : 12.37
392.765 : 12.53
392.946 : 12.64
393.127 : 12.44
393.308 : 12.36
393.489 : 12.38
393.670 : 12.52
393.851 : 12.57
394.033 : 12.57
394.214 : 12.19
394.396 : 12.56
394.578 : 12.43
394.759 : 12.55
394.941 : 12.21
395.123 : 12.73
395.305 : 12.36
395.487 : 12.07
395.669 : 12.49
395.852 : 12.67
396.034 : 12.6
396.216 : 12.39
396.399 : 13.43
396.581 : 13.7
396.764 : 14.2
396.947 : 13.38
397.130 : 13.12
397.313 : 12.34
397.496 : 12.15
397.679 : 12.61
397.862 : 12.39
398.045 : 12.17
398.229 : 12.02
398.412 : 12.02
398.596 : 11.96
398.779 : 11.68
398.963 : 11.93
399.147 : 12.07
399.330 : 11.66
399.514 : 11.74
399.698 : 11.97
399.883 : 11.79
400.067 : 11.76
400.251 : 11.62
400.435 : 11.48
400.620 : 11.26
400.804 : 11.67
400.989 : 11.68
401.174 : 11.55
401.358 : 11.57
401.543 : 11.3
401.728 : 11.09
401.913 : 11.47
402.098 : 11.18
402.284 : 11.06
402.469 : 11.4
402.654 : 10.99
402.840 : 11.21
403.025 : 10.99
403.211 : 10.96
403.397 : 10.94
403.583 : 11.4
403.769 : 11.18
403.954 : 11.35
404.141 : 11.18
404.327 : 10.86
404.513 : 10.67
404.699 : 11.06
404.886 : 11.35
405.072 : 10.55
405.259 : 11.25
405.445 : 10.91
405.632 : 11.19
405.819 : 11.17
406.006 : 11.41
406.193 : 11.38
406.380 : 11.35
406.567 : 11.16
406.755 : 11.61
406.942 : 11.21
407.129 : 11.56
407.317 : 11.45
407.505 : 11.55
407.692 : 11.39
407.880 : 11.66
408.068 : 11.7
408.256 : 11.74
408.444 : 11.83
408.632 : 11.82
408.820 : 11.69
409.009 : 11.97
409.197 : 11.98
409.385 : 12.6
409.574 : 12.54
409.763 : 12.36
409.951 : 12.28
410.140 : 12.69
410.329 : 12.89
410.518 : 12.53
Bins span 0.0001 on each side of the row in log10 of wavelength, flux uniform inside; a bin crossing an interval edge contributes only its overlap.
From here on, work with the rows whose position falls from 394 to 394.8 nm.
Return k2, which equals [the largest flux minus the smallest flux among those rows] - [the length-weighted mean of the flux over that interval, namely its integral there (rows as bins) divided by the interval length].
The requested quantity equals -12.1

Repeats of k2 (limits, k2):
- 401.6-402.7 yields -10.7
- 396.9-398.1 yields -11.4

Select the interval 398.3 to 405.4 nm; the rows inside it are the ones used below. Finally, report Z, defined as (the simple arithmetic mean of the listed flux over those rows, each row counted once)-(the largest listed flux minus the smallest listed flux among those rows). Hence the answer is 9.9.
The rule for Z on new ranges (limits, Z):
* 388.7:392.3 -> 11.2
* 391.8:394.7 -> 11.8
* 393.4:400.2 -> 9.9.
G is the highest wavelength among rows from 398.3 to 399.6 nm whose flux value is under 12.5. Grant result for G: 399.514 nm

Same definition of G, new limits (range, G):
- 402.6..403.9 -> 403.769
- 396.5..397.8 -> 397.496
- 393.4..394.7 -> 394.578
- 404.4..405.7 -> 405.632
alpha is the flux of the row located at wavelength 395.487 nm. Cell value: 12.07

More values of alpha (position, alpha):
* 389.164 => 14.07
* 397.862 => 12.39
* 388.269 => 13.6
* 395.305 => 12.36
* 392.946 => 12.64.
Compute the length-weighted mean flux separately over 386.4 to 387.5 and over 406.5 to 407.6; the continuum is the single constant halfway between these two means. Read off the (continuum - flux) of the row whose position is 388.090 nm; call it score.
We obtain 0.1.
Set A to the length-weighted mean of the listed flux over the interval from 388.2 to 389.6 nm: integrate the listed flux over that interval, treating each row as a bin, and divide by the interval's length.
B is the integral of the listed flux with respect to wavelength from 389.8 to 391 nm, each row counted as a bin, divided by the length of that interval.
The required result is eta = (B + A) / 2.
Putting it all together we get 13.6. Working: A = 14.1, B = 13.2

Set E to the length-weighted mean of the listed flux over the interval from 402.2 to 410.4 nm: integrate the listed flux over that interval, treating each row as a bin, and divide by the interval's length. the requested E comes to 11.5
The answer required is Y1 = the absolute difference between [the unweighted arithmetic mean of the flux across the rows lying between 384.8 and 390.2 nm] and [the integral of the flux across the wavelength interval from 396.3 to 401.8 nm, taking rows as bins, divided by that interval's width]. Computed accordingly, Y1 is 2.18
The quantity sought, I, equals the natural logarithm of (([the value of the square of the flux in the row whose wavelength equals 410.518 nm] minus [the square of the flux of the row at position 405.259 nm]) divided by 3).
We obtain 2.3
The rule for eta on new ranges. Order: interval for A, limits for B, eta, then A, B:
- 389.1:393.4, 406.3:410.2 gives 12.4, 13.0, 11.8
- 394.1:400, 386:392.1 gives 13.2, 12.4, 14.0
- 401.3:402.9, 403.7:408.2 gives 11.3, 11.2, 11.3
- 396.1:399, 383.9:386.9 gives 13.4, 12.6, 14.2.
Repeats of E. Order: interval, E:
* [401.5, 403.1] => 11.2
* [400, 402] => 11.5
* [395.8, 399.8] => 12.5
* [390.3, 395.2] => 12.7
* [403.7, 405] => 11.1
